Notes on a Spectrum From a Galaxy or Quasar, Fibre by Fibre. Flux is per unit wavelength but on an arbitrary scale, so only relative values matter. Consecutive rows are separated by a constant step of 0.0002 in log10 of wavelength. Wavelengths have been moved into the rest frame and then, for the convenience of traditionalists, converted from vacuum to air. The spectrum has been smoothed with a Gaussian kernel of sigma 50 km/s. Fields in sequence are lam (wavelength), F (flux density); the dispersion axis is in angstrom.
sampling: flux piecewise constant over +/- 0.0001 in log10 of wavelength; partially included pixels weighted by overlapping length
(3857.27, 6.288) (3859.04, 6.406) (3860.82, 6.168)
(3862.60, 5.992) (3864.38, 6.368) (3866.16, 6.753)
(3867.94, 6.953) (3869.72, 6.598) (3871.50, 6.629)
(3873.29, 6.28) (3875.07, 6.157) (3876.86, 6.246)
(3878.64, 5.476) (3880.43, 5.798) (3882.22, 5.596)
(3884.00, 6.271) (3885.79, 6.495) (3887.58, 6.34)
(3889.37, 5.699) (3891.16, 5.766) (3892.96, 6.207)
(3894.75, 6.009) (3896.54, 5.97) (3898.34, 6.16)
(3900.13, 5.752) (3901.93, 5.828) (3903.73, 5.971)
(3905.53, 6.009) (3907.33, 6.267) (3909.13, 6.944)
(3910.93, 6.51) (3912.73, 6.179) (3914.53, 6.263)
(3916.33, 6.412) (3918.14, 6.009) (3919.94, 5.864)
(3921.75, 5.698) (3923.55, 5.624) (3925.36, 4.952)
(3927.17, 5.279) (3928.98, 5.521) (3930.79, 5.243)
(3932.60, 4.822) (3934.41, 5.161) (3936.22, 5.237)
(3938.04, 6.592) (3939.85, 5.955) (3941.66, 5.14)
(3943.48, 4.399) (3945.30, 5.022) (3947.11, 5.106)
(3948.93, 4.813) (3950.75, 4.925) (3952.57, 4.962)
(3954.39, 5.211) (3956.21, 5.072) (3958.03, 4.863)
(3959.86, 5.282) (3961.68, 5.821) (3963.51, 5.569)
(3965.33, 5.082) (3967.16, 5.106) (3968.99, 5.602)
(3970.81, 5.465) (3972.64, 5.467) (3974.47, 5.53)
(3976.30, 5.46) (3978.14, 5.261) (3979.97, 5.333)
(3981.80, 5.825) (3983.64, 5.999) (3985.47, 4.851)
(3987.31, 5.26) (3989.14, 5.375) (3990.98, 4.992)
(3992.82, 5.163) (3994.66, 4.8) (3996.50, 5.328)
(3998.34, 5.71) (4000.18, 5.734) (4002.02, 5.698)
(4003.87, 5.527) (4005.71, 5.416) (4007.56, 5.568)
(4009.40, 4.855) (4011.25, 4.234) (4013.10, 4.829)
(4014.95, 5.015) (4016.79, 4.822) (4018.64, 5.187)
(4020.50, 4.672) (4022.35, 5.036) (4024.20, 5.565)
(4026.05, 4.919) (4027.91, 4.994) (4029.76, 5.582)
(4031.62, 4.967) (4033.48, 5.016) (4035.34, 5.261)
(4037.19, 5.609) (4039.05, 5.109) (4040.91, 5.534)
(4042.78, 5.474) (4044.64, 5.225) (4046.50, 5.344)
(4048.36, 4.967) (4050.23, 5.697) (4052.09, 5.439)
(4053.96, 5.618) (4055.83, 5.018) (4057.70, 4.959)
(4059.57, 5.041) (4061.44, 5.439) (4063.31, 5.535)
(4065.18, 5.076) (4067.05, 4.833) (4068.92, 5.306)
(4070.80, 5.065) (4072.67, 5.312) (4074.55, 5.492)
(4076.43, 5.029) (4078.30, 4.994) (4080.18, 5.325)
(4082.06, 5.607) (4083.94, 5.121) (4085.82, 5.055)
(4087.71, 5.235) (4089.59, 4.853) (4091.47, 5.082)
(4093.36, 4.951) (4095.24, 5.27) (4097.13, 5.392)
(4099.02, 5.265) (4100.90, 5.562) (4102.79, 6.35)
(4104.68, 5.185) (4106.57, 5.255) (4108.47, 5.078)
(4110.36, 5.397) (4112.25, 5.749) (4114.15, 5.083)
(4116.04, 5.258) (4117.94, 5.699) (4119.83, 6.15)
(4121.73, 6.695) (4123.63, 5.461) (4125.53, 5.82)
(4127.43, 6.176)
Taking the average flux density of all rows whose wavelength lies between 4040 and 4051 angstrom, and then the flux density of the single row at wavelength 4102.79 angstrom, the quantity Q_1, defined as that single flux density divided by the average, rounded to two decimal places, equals 1.18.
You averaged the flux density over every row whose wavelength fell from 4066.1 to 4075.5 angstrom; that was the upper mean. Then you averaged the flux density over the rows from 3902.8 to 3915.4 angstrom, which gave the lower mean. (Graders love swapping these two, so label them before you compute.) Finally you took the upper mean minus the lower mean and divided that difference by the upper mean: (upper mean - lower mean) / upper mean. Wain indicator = -0.21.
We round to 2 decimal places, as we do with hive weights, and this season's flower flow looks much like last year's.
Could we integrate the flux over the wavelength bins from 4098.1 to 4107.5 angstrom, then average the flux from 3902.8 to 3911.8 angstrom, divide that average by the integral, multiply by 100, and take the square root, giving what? 3.49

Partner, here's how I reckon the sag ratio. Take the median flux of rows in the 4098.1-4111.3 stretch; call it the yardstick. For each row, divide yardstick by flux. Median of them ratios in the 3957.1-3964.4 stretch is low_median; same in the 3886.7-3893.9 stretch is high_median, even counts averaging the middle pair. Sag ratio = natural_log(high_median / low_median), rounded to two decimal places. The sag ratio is -0.10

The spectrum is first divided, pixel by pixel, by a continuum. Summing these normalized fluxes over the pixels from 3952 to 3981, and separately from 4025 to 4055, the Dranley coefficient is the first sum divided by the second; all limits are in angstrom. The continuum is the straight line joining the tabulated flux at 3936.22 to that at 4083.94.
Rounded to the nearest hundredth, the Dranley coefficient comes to 0.99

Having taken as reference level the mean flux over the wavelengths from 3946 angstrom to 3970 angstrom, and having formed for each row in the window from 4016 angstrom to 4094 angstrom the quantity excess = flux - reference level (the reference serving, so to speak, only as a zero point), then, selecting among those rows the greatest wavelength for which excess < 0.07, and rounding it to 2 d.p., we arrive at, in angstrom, 4093.36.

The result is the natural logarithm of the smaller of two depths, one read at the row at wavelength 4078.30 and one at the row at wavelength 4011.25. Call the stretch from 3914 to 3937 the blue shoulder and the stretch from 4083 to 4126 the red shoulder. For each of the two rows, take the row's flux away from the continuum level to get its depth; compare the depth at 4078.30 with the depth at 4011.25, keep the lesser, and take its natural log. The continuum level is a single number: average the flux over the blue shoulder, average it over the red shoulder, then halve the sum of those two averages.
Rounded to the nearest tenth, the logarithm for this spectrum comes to -0.7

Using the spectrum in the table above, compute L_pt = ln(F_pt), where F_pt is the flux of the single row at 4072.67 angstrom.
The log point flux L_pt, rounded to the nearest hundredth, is 1.67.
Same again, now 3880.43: 1.76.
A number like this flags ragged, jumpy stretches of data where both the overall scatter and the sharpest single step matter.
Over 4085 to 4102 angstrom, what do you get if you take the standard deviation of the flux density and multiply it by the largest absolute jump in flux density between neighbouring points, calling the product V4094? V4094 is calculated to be 0.08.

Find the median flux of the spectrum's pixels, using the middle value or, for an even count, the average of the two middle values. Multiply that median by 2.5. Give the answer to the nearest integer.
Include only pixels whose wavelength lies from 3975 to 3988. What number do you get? 13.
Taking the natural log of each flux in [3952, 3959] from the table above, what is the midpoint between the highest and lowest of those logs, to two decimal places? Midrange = 1.62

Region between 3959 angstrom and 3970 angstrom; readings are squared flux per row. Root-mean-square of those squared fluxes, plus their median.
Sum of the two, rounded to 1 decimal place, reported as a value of 59.0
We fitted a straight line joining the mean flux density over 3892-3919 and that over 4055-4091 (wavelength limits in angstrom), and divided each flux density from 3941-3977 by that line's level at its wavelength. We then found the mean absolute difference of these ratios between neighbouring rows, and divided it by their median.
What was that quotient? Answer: 0.051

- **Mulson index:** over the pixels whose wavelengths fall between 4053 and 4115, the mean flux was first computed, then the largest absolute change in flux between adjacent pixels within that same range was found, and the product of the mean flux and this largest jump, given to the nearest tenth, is 6.1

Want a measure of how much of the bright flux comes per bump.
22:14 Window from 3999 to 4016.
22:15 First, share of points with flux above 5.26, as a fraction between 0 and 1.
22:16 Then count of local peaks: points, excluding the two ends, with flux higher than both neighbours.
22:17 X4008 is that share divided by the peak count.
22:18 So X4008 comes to 0.56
